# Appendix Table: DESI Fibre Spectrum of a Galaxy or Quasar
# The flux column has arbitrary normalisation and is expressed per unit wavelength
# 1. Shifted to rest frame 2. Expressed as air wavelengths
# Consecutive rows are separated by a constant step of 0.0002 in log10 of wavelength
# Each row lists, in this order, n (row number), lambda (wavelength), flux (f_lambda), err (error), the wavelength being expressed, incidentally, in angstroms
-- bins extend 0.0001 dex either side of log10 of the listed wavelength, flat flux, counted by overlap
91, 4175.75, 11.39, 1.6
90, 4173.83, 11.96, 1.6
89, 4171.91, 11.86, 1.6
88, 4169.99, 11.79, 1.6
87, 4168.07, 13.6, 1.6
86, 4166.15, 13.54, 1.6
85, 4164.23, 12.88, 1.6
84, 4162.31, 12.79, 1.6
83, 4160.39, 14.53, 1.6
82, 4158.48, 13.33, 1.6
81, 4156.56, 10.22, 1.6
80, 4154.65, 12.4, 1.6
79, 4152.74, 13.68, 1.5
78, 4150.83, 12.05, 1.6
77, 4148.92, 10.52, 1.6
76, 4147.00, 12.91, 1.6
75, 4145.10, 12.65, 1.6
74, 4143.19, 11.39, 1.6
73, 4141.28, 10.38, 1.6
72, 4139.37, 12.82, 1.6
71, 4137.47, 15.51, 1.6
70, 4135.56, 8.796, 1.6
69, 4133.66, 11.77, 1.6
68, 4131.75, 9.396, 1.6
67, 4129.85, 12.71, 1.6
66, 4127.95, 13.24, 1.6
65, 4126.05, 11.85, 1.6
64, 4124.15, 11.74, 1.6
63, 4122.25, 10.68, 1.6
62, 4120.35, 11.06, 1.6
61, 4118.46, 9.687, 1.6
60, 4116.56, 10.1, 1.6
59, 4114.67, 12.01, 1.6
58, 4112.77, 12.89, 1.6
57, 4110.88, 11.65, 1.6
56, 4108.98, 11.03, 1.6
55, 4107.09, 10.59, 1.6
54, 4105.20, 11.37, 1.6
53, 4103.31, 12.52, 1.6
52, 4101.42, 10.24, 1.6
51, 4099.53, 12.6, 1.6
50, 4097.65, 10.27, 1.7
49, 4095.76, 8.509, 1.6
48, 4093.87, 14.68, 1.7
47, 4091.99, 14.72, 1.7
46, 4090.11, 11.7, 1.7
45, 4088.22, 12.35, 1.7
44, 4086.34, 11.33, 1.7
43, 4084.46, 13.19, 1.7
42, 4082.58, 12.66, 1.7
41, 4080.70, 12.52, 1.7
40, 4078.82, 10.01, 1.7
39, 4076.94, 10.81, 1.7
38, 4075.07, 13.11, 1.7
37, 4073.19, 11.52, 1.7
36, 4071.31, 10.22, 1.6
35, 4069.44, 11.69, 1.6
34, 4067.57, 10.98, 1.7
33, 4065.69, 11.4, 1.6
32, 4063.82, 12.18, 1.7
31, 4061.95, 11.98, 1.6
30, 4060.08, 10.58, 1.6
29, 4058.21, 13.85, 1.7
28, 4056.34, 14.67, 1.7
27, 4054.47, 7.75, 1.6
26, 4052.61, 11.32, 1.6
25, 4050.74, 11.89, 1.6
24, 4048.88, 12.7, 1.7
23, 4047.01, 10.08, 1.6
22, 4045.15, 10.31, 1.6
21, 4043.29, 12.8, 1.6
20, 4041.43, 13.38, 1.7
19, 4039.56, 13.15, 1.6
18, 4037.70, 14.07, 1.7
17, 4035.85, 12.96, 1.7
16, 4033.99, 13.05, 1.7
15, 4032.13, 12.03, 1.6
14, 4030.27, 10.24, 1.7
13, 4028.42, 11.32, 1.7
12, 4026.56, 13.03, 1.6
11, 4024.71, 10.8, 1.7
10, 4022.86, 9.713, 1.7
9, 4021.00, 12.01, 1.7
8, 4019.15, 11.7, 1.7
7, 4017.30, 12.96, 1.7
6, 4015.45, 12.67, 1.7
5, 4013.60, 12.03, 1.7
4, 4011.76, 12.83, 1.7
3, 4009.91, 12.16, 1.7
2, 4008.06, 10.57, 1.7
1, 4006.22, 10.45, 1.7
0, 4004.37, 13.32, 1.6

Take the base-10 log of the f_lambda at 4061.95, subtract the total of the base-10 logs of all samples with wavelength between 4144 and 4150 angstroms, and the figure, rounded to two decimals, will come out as -2.16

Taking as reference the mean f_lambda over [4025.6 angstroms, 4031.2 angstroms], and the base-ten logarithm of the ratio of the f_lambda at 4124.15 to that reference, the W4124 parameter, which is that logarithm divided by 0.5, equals 0.016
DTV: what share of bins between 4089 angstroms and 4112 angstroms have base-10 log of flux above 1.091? 0.33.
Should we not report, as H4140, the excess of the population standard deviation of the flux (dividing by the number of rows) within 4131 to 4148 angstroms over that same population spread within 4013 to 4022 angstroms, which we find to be 1.5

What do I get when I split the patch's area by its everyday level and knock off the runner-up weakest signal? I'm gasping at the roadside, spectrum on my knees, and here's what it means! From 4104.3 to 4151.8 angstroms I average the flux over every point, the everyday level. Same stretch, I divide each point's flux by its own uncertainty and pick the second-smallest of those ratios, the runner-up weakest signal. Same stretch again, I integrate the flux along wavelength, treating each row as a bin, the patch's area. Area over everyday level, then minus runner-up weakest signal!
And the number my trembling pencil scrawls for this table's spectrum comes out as 42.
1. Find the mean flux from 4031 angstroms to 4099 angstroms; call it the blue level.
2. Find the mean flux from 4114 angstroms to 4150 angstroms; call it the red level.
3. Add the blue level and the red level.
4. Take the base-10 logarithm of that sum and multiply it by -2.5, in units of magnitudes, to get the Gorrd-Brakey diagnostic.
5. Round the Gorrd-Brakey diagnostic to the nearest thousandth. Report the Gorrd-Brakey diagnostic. -3.427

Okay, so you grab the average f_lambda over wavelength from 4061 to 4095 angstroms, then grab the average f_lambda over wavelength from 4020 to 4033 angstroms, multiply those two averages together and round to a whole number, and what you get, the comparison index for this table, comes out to 136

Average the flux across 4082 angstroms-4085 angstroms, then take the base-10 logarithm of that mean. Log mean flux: 1.11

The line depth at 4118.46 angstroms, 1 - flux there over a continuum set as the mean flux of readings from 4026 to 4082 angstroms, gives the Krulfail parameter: 0.18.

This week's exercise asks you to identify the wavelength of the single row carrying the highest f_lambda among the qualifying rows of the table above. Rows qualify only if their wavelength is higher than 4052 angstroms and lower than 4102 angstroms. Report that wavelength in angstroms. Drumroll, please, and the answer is 4091.99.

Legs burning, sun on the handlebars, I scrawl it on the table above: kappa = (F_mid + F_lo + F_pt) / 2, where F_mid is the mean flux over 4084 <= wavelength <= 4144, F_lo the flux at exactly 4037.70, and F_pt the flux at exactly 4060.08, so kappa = 18.1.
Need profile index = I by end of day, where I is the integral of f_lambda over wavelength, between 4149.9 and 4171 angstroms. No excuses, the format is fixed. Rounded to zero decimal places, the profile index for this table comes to 270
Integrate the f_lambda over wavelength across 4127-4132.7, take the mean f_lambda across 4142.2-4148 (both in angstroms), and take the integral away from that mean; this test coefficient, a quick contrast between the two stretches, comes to -54.9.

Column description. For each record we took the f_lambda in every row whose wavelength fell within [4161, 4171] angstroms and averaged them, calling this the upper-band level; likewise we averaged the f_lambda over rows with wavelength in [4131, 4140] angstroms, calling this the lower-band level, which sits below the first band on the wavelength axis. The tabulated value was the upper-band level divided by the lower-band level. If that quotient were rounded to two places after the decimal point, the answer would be 1.11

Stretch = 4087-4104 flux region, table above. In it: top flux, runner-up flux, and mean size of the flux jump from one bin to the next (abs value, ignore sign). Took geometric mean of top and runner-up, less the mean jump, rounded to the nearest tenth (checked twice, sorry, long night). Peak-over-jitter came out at 12.4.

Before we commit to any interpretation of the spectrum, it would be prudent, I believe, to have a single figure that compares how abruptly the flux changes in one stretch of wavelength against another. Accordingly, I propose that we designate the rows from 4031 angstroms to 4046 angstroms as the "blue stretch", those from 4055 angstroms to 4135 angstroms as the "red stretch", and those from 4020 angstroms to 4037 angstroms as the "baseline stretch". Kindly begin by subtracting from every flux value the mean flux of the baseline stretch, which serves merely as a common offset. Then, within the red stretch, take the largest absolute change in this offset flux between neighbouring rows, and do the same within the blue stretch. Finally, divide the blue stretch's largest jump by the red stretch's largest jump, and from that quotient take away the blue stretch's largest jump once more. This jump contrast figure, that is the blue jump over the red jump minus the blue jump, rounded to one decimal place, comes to -2.1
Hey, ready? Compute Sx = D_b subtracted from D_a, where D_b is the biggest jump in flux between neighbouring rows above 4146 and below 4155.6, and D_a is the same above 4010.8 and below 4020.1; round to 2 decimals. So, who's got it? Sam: -1.13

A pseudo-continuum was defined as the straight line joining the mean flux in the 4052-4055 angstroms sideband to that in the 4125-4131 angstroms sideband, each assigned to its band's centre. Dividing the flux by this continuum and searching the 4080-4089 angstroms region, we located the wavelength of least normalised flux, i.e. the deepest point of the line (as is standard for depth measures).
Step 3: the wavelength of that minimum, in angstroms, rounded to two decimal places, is 4086.34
